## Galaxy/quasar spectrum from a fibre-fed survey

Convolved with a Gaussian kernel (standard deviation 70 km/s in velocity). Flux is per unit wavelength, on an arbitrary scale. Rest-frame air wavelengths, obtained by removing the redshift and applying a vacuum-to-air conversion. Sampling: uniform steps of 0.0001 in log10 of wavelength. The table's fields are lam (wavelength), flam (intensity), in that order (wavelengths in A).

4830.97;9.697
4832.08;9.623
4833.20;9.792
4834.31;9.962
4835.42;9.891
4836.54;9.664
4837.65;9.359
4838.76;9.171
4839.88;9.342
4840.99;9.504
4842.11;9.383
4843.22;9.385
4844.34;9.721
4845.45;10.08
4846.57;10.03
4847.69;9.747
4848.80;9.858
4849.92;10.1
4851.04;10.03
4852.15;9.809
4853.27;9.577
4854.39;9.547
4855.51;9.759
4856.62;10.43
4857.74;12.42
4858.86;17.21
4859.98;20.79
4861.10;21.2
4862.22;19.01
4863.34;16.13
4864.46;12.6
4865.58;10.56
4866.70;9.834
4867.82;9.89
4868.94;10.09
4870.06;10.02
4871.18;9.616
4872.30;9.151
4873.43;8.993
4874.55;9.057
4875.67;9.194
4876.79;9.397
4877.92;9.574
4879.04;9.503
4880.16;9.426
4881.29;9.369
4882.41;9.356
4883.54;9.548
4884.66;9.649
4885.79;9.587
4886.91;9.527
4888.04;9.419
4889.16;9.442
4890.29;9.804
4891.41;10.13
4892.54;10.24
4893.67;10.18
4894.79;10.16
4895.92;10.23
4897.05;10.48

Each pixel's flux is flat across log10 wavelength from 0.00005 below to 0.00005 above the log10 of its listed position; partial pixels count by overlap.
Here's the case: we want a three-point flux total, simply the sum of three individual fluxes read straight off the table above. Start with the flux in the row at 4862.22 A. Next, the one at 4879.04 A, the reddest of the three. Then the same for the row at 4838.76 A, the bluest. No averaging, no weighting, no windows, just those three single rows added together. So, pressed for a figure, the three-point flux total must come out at 37.7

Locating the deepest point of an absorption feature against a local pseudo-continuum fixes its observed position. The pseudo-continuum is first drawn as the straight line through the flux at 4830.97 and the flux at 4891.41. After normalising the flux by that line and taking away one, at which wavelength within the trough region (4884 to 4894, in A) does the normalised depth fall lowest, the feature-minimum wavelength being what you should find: 4888.04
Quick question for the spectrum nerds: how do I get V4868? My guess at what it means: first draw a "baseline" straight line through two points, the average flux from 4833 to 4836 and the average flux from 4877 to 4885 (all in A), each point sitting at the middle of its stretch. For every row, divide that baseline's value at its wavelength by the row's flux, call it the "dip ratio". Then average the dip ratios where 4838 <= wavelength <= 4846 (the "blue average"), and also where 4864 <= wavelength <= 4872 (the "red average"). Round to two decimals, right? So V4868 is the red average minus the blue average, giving -0.10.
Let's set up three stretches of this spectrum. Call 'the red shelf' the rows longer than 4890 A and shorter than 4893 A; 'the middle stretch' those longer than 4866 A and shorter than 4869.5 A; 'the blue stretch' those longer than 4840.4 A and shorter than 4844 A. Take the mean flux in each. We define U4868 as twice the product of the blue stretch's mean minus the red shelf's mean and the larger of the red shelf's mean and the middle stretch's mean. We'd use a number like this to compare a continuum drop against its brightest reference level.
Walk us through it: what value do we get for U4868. -13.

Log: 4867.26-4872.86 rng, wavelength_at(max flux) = 4868.94 A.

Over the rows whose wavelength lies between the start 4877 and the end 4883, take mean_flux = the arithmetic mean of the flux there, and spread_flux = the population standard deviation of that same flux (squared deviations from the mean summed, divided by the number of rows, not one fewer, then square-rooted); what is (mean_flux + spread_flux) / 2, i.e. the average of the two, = 4.76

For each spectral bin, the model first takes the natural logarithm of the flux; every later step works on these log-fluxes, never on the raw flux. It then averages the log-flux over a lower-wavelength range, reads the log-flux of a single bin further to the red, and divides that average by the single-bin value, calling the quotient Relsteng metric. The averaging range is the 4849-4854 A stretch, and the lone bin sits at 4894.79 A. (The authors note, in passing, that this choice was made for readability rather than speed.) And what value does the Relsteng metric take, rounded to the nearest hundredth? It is 0.99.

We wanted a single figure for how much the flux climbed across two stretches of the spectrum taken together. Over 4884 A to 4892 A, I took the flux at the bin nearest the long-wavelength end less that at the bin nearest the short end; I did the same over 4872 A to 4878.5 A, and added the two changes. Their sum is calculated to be 0.9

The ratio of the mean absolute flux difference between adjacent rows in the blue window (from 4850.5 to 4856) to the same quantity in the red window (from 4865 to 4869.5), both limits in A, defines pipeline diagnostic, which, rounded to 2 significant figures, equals 0.53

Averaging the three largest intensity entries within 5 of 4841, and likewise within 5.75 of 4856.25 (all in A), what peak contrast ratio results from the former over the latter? 0.5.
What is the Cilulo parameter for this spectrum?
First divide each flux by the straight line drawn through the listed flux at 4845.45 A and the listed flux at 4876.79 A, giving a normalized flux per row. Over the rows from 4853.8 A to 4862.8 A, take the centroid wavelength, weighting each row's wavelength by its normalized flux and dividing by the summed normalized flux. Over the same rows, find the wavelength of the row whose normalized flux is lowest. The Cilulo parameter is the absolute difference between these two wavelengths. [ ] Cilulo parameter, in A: 4.7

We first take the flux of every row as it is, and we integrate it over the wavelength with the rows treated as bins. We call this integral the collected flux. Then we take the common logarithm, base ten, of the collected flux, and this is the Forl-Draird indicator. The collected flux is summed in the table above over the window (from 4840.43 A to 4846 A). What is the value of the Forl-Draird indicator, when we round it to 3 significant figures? 1.73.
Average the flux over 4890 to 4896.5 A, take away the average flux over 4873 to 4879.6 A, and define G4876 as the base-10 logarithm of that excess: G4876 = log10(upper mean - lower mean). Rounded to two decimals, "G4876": -0.08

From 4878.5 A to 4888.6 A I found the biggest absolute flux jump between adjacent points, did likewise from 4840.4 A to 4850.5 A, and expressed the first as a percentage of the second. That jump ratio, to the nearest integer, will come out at 53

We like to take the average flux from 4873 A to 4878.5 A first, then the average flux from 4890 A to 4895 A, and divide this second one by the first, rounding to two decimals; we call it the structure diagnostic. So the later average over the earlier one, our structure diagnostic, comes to 1.09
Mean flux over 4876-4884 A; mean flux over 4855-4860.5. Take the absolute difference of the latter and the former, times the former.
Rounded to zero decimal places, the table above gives 44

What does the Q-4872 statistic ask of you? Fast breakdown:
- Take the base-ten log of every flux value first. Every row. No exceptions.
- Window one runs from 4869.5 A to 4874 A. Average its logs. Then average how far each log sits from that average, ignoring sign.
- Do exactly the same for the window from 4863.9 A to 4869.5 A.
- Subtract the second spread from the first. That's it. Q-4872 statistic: -0.014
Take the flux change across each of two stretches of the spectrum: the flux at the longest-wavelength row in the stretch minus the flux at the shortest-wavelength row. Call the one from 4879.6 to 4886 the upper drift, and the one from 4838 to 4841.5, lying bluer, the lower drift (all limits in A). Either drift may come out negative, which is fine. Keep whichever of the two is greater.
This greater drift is 0.33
